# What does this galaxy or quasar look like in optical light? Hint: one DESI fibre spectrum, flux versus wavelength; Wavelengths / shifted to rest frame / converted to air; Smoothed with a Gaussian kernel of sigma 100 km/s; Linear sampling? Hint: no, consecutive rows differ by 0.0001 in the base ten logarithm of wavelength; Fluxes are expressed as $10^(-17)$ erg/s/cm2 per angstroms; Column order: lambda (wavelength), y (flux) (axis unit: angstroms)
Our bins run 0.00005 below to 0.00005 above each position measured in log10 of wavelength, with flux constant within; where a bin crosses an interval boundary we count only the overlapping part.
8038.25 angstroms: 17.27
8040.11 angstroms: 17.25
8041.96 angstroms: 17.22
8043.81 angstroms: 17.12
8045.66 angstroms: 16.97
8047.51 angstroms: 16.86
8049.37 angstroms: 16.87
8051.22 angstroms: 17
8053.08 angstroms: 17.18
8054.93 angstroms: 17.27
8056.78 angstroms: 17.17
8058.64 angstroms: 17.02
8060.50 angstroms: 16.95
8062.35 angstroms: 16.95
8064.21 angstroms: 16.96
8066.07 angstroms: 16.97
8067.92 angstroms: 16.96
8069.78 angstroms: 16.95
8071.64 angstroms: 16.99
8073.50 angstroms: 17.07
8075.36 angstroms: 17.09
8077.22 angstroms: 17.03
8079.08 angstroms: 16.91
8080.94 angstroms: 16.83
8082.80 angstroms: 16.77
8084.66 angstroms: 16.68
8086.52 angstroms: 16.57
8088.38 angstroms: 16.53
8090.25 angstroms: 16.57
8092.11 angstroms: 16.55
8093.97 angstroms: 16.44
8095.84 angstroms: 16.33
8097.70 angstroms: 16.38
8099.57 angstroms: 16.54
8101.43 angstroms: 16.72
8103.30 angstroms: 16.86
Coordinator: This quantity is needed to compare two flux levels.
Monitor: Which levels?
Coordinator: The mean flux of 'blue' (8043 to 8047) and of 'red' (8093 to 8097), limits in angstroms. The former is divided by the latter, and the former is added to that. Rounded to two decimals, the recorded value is 18.09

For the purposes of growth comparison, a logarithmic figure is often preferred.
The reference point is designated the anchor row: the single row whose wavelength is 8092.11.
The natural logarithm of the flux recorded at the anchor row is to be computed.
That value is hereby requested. 2.81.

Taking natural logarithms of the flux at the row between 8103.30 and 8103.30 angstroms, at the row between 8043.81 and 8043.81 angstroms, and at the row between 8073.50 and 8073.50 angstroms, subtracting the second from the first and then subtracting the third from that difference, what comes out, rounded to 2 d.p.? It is -2.85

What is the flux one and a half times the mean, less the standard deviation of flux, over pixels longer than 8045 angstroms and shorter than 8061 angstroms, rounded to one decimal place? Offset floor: 25.4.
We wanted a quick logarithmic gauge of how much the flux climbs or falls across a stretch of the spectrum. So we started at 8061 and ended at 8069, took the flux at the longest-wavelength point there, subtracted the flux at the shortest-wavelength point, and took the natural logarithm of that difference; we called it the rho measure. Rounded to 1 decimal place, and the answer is -4.6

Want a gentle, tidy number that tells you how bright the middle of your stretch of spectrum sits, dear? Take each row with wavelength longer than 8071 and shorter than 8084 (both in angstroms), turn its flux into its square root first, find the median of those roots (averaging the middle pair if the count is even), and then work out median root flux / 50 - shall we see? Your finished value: 0.0824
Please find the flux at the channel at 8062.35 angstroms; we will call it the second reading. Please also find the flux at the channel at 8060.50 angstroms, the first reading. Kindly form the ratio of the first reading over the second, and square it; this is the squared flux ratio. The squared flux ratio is 1.00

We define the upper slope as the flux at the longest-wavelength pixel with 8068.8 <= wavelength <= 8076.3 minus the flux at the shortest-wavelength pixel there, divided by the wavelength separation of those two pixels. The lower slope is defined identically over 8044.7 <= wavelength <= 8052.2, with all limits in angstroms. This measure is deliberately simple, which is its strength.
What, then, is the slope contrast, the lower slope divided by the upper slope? 0.2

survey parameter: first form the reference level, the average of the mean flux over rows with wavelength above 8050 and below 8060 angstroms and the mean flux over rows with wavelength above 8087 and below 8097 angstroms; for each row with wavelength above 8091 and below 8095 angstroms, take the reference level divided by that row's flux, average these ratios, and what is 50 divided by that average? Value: 49.1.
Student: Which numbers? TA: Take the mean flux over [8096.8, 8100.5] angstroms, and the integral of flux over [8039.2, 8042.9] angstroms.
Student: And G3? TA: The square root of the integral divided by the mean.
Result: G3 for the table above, 2.0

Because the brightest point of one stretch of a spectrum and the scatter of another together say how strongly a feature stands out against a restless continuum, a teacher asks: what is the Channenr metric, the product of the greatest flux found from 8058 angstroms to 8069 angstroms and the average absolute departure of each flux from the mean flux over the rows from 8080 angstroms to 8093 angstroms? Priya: 1.7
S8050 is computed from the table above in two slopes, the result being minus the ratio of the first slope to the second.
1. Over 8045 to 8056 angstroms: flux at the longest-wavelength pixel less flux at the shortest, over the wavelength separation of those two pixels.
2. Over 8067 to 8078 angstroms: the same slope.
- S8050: -4.3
